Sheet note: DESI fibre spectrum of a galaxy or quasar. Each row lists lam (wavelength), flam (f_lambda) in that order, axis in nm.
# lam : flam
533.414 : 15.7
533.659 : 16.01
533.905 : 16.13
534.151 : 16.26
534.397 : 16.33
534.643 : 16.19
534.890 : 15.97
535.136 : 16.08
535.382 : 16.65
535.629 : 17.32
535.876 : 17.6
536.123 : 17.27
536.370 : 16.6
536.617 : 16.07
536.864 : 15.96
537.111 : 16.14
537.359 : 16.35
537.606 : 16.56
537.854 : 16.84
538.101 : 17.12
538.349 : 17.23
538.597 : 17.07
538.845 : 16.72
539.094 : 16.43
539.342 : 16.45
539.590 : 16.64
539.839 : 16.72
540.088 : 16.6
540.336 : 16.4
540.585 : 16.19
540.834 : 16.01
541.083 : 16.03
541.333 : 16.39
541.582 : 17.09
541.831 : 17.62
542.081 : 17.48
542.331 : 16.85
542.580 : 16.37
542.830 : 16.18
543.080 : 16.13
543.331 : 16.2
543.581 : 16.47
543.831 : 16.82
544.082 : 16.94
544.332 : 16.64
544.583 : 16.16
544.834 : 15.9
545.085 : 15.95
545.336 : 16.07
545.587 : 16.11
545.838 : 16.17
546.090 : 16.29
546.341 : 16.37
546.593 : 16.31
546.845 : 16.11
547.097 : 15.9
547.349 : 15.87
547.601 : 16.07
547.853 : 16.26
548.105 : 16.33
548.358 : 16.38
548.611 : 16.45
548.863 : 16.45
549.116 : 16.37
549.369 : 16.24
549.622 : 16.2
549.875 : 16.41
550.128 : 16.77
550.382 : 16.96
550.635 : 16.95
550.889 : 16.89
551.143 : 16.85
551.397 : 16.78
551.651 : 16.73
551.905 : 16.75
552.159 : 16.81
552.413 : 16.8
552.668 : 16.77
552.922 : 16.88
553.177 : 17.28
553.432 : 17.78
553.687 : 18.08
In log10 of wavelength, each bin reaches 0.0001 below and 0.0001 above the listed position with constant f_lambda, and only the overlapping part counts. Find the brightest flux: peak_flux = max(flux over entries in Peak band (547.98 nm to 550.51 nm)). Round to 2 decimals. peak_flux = 16.96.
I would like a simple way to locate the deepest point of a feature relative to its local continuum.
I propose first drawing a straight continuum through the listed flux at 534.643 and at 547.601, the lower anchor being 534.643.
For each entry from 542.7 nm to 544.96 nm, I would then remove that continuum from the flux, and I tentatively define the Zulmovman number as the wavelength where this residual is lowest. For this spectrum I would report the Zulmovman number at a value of 544.834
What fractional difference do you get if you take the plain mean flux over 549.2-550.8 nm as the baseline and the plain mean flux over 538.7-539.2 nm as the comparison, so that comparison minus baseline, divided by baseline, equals -0.001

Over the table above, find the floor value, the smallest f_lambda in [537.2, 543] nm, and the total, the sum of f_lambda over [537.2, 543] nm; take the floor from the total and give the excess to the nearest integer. 367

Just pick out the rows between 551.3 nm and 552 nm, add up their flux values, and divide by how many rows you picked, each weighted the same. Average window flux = 16.8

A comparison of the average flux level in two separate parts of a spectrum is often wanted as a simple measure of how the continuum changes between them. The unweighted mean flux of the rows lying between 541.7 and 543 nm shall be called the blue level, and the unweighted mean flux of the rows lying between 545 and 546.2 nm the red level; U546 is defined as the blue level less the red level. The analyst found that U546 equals 0.8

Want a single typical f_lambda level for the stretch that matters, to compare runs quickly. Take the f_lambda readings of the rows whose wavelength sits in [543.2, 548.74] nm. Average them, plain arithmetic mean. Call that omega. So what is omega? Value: 16.3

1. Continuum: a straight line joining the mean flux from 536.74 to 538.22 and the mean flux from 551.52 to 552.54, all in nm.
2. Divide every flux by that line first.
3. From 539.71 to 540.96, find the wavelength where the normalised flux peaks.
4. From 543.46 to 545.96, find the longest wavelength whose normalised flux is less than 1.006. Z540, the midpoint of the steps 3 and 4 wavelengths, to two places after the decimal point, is 542.84 nm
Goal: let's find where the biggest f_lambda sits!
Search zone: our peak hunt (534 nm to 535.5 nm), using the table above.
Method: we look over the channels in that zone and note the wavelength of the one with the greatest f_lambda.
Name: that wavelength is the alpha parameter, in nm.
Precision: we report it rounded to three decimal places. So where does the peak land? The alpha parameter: 535.382 nm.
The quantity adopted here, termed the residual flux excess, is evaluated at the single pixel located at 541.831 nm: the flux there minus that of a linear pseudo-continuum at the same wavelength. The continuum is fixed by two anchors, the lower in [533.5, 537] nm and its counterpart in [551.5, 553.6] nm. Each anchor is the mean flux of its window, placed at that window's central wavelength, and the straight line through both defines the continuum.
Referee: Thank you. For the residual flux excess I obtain 0.96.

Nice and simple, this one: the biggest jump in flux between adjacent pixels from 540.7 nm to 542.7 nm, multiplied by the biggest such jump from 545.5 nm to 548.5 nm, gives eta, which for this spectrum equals 0.15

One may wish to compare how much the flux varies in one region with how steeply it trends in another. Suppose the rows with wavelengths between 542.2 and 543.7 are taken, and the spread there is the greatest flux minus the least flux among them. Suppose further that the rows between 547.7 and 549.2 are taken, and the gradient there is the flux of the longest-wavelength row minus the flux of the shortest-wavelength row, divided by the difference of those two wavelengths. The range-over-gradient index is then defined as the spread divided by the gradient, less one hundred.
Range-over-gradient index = -92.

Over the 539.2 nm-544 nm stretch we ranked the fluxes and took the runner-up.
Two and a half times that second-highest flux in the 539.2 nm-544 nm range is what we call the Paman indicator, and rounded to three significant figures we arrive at 43.7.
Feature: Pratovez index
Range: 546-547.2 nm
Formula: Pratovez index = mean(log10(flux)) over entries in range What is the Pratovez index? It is 1.21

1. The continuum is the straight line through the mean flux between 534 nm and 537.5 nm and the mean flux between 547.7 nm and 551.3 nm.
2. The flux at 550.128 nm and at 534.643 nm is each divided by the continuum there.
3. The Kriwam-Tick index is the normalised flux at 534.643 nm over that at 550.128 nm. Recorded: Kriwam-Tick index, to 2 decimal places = 0.97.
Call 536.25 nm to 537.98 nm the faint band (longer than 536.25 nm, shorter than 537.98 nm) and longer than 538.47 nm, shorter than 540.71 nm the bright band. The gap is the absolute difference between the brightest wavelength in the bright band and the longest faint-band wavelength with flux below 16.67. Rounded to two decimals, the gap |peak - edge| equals 0.99 nm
